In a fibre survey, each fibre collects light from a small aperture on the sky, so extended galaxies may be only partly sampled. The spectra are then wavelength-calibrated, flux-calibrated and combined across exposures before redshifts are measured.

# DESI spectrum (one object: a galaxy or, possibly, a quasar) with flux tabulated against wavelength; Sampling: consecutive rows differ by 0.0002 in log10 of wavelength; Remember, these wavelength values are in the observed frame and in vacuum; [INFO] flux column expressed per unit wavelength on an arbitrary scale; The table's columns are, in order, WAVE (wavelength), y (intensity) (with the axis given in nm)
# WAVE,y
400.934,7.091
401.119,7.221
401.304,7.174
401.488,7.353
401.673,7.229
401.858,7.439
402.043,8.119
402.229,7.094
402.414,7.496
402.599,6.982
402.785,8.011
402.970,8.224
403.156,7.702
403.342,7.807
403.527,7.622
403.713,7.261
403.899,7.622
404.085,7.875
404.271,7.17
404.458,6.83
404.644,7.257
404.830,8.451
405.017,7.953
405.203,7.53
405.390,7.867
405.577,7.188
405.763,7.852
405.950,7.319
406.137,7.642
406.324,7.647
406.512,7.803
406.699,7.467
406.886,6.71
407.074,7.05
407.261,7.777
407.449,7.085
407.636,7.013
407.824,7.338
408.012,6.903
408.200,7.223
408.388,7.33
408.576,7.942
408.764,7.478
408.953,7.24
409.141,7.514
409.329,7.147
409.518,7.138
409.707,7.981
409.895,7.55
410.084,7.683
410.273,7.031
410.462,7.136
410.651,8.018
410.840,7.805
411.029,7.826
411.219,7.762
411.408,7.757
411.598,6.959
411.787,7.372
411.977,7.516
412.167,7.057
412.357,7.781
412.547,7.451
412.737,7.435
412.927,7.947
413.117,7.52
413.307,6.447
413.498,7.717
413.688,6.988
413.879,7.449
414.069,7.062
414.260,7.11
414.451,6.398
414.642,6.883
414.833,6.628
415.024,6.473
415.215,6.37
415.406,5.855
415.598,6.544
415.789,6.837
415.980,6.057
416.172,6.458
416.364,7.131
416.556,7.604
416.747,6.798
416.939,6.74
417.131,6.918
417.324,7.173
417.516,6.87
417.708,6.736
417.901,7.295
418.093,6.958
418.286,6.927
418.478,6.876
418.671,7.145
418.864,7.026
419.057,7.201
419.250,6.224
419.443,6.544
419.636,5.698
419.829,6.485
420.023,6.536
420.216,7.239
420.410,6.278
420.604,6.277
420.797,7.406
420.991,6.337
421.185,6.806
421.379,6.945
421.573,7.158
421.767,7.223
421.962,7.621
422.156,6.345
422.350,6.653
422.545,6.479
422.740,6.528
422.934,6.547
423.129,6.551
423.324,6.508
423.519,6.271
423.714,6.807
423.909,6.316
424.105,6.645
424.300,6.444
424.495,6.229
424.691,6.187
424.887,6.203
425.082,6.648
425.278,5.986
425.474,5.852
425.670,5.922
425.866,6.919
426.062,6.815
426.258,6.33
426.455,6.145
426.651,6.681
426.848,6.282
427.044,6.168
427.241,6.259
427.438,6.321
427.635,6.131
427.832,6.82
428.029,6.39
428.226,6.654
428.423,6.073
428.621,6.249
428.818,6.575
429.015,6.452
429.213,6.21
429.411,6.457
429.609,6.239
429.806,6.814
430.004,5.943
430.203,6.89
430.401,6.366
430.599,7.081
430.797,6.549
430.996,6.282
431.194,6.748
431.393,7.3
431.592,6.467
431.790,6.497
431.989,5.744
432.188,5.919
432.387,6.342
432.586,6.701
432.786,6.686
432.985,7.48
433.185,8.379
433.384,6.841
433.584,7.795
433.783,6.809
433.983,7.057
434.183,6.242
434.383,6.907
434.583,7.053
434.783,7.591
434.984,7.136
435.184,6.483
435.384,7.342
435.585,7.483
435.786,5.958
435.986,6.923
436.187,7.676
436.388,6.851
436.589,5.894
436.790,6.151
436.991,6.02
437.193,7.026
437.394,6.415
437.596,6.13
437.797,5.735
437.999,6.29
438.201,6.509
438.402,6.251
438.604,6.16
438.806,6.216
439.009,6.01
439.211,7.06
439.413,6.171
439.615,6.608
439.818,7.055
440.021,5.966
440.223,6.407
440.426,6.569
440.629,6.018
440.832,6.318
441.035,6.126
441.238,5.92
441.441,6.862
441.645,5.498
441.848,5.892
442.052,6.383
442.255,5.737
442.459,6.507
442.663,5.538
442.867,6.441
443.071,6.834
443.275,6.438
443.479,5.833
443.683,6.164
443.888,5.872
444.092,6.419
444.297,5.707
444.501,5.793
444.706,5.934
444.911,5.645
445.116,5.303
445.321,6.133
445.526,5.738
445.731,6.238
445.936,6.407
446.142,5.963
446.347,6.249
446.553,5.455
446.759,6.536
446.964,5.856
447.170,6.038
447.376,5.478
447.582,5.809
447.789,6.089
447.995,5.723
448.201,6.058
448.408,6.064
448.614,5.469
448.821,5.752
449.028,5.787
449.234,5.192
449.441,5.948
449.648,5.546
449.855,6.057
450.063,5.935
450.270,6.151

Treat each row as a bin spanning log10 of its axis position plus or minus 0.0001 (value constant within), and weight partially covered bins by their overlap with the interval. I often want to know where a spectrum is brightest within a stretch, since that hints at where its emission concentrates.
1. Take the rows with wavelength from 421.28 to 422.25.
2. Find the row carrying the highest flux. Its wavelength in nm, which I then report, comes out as 421.962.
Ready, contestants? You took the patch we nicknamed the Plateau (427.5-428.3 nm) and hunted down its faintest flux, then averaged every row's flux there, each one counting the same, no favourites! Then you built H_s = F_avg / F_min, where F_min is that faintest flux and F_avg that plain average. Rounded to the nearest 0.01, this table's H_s 1.06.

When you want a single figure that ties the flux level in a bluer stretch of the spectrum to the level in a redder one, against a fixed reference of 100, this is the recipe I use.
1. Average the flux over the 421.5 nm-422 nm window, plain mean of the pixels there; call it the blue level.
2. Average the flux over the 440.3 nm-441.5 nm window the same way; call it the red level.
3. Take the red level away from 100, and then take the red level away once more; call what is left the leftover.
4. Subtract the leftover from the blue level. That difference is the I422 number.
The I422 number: -80.1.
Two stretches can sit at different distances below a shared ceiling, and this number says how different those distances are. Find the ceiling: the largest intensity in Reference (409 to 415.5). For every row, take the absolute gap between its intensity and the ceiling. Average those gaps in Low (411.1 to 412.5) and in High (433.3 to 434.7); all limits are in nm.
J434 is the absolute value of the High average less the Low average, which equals 0.50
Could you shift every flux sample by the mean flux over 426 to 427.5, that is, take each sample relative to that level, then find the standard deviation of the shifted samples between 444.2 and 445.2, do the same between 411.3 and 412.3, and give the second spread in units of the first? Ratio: 1.4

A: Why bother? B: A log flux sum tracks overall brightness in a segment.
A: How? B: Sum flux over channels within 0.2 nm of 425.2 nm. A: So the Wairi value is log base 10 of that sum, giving 1.1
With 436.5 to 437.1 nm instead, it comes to 1.3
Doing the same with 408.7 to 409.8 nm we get 1.6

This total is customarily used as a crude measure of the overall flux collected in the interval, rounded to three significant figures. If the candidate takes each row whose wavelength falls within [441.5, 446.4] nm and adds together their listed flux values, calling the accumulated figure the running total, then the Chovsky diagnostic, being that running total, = 145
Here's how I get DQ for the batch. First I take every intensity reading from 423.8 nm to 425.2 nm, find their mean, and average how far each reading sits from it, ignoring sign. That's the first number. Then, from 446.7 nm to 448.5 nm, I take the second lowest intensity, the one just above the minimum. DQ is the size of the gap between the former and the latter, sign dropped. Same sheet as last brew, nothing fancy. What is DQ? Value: 5.55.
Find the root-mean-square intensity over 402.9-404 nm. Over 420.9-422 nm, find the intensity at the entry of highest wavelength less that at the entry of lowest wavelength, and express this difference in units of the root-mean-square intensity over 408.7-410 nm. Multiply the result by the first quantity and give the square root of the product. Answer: 1.2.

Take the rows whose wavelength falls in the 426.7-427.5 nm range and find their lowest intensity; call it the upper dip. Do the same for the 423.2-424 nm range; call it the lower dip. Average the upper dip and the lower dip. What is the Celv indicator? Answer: 6.2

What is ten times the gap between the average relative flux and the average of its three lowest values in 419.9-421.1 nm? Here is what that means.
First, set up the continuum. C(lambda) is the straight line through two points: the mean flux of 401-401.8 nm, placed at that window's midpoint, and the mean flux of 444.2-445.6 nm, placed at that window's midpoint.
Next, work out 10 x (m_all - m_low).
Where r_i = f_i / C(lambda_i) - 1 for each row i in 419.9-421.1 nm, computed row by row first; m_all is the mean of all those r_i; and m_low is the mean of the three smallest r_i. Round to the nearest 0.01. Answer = 0.57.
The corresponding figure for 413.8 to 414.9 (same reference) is 0.40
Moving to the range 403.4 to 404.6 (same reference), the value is 0.43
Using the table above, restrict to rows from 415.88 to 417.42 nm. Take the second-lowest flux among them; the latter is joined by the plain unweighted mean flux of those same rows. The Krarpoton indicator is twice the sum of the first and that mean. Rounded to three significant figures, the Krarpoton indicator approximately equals 26.6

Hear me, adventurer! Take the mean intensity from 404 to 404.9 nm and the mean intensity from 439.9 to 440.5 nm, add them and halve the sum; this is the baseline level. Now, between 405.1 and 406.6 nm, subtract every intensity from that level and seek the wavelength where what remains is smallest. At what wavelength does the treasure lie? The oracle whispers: 405.390 nm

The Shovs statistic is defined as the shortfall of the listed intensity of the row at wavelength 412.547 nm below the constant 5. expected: -2.5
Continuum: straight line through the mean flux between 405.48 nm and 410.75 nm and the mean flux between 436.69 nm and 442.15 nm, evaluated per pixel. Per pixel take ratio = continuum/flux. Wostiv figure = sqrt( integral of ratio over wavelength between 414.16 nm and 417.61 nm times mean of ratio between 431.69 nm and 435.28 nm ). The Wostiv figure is 1.872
